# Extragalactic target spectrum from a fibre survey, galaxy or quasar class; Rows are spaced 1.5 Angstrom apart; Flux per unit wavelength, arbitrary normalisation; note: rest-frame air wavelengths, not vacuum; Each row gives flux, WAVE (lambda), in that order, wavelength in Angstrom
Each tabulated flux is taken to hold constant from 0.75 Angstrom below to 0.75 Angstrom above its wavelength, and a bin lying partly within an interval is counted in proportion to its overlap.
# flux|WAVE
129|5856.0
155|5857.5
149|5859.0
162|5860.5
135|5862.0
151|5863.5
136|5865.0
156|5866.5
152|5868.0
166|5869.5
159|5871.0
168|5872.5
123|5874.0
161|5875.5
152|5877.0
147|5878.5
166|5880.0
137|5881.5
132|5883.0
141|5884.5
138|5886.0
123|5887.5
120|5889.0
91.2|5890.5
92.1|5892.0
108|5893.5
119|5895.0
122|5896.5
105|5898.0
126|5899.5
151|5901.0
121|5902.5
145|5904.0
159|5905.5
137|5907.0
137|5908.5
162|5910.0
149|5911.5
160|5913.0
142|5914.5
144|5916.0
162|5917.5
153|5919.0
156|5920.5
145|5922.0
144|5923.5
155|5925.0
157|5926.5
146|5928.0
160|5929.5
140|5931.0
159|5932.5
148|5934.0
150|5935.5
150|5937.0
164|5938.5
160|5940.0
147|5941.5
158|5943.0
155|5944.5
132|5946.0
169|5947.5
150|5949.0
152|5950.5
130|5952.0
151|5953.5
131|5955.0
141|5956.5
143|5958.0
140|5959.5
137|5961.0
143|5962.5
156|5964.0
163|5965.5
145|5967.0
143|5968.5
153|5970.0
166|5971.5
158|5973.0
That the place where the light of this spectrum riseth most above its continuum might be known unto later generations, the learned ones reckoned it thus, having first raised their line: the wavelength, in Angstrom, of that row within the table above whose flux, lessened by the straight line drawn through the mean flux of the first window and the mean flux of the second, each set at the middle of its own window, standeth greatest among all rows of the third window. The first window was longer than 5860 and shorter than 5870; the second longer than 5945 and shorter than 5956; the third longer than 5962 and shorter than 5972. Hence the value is 5971.5 Angstrom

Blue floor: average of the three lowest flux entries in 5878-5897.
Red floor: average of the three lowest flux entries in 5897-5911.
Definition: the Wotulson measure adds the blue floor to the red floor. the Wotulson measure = 214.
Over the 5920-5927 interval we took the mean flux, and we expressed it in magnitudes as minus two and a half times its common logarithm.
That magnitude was -5.45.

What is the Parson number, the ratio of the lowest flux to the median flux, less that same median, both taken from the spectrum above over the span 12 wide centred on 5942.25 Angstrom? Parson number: -156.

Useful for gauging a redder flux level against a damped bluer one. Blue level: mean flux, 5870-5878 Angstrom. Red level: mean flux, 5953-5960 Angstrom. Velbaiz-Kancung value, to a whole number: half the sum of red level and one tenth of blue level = 78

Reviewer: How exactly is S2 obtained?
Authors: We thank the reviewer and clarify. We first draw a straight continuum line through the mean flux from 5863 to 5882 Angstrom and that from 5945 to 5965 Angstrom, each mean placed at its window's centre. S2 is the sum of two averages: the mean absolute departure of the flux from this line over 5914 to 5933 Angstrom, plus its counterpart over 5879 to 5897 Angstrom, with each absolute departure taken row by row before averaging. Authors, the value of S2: 36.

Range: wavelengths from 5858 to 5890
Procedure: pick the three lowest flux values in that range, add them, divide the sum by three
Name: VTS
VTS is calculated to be 122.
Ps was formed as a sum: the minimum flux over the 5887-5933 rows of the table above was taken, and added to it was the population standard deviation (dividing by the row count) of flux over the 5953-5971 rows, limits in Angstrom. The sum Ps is 100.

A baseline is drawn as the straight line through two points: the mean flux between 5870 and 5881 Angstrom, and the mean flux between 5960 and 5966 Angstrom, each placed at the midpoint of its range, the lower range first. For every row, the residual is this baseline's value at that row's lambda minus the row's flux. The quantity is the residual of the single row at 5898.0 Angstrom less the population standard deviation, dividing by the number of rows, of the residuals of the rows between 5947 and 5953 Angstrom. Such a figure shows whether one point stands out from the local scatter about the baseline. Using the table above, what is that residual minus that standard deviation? 34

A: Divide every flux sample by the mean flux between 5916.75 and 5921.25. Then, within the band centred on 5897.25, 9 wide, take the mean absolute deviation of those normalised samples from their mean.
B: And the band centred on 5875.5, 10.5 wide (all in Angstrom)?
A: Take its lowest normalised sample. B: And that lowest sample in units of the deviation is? 11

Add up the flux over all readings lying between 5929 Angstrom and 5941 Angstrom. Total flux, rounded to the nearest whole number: 1231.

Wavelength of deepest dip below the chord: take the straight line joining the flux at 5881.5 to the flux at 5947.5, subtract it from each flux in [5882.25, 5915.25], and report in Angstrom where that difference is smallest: 5890.5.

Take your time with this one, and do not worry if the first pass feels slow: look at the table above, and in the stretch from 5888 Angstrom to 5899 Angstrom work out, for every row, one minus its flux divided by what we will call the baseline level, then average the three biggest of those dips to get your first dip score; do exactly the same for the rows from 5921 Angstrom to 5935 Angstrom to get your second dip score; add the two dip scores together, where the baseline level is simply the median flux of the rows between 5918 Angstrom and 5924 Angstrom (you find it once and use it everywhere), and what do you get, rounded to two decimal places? 0.40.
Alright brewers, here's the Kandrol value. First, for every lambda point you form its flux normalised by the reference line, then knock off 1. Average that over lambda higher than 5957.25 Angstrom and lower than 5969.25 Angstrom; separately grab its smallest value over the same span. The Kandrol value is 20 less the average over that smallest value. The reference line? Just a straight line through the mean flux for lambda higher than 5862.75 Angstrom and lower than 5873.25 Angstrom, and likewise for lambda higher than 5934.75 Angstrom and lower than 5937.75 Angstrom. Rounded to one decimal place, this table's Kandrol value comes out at 19.9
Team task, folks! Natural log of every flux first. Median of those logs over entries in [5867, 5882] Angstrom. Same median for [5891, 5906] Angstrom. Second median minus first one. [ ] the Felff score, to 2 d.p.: -0.25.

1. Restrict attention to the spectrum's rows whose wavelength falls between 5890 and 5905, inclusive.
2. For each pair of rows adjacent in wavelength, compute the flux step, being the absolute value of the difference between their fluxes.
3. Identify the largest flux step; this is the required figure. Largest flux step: 30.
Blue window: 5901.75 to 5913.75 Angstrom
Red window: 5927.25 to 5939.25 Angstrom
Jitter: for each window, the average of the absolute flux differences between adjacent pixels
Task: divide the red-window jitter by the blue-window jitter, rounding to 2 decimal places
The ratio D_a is 0.73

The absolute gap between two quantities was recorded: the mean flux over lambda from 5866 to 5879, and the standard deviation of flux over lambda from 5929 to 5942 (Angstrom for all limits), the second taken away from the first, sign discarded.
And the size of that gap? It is 146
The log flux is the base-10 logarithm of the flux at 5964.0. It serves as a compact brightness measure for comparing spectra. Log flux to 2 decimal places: 2.19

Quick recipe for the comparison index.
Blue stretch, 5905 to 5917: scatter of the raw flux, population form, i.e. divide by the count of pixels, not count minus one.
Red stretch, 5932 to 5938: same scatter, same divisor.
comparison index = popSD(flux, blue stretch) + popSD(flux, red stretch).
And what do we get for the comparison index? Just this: 14.0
